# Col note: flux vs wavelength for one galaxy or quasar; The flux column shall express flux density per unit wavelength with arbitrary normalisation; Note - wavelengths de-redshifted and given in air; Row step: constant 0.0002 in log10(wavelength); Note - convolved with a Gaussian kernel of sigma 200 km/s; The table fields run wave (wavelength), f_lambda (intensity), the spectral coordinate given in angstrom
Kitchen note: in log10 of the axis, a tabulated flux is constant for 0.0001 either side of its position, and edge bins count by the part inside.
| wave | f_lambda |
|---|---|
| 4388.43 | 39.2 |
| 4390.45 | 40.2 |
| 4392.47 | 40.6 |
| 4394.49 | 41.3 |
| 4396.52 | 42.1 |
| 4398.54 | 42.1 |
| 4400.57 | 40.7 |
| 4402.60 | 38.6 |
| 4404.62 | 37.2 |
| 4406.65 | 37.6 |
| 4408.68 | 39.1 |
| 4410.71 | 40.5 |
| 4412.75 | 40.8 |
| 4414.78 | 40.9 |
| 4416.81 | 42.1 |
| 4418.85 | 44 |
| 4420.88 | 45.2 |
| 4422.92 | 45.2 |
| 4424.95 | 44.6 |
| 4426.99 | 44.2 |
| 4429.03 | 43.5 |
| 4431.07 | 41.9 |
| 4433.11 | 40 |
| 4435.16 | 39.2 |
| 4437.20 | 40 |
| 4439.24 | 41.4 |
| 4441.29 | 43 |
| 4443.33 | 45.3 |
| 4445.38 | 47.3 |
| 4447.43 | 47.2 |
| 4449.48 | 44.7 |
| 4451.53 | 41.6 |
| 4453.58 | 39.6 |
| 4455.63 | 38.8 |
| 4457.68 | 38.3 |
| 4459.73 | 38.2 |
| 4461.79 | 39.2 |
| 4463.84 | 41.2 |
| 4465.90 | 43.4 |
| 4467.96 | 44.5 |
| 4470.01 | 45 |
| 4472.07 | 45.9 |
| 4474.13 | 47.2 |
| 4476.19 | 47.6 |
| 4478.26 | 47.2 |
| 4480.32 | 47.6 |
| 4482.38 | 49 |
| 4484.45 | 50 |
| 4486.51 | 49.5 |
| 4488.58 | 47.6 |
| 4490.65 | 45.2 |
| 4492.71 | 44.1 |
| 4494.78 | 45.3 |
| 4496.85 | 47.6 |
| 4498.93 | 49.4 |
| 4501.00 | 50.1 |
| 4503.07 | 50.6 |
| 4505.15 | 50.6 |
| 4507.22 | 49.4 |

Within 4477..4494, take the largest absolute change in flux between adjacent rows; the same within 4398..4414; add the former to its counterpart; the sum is 4.5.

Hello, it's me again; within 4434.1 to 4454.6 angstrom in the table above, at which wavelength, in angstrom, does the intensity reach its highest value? 4445.38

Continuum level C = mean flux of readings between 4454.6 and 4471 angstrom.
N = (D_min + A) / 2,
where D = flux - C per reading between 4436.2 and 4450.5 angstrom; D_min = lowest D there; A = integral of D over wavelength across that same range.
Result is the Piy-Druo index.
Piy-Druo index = 21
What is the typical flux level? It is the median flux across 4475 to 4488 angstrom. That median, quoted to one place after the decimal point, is 48.3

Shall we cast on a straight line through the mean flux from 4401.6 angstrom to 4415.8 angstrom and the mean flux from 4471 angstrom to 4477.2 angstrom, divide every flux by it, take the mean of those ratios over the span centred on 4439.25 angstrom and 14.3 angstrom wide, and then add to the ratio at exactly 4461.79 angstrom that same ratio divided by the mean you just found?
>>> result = 1.74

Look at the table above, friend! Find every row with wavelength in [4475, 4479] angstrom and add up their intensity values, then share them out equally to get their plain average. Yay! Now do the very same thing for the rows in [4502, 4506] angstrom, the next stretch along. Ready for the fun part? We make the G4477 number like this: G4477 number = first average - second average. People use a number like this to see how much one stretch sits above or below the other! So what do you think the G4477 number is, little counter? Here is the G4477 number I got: -3.2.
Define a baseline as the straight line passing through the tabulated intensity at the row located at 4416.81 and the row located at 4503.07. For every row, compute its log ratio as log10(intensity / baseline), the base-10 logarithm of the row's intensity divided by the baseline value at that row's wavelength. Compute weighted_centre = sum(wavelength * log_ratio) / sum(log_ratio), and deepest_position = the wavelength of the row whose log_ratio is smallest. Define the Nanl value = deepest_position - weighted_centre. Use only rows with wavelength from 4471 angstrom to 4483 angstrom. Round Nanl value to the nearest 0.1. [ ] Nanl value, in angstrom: -2.7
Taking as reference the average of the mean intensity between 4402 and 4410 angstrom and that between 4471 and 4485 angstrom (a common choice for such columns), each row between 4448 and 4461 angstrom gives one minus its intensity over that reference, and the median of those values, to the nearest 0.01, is 0.09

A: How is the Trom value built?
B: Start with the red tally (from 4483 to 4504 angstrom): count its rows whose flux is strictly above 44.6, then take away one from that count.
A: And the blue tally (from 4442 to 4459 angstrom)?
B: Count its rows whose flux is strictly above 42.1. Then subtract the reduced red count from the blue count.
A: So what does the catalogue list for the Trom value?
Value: -4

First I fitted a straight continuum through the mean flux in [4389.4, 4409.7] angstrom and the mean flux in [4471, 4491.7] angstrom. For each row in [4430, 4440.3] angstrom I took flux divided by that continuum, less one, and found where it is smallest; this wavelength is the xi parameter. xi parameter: 4435.16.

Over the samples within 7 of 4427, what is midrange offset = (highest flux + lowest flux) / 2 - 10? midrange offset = 32.6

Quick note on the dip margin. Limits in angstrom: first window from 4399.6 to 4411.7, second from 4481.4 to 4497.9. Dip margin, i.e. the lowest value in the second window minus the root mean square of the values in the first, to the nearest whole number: 5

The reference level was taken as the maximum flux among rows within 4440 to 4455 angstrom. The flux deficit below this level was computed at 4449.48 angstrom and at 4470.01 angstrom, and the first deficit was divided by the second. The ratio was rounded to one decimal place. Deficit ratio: 1.1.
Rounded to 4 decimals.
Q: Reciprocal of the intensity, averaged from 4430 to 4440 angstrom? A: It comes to 0.0247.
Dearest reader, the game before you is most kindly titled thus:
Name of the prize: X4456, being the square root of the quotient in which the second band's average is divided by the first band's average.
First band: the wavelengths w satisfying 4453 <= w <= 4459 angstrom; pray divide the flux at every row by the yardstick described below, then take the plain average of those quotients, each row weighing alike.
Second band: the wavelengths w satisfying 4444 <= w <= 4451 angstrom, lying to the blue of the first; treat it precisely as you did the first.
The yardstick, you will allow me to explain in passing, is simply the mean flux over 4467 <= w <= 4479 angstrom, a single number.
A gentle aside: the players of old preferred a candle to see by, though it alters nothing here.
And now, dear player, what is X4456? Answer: 1.09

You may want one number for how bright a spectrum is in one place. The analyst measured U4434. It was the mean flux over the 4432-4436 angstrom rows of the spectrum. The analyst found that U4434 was 39.6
